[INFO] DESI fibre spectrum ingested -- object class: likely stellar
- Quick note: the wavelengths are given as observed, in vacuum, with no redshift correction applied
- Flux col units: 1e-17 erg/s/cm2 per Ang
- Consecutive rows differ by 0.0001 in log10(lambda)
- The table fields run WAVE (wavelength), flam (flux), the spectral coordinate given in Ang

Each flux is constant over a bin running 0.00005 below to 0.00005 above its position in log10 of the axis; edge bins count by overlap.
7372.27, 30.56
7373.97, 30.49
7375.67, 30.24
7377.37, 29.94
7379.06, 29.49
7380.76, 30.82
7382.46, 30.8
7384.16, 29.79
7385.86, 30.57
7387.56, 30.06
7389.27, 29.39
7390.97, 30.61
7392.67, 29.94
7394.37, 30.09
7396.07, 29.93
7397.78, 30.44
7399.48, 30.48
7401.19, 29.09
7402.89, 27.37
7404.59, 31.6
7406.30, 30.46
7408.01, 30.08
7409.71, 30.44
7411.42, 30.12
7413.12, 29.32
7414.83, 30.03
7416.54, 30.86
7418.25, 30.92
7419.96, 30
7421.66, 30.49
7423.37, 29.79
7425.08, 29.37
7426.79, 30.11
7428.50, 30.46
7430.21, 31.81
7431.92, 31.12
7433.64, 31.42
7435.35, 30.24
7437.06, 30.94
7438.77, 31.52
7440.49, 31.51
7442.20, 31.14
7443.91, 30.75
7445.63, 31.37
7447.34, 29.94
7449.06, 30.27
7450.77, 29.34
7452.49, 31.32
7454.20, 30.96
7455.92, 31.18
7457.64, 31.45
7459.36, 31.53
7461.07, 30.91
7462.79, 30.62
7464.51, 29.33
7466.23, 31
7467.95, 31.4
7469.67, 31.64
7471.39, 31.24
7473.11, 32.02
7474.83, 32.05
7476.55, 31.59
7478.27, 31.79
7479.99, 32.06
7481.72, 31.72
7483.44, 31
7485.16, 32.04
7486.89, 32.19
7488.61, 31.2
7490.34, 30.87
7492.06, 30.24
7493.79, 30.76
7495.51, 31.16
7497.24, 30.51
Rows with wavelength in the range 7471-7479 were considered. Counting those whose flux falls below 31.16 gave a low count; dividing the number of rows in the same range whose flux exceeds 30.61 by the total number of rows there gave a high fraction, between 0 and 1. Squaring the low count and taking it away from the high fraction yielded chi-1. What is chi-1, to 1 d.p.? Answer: 1.0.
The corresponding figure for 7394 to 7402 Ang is -25.0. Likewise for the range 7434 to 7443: -8.2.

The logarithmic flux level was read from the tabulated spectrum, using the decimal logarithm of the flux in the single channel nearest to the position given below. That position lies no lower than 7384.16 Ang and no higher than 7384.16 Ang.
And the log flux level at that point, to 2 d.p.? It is 1.47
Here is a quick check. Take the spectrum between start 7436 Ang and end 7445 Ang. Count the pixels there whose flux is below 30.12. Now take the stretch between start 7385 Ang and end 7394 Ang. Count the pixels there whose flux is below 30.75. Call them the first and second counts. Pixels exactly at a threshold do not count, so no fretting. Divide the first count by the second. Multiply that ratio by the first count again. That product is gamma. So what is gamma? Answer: 0.00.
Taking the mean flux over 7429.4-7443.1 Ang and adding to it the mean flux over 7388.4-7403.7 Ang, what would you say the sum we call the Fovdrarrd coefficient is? 60.9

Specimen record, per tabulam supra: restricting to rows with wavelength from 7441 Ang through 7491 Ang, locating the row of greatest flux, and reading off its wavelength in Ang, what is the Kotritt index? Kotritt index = 7486.89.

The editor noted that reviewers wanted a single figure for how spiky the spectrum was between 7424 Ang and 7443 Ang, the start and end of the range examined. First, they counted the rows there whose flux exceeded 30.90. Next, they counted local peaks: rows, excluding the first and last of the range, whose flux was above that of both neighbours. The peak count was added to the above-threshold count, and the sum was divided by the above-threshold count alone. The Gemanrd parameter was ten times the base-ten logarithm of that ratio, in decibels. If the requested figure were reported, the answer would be 1.5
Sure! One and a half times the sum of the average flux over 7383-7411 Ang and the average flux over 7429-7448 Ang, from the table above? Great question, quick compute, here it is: 91.6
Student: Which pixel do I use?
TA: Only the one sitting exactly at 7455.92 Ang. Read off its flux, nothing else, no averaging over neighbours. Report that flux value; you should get 31.18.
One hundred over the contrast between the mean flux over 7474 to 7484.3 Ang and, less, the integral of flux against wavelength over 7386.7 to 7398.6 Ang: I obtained -0.31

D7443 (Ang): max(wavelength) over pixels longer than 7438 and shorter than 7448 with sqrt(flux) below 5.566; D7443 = 7447.34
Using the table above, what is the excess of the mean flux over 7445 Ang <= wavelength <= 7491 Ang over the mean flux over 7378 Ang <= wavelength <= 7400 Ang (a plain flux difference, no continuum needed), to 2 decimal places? 1.00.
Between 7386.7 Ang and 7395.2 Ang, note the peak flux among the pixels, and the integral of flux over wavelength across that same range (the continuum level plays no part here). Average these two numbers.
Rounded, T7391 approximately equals 143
